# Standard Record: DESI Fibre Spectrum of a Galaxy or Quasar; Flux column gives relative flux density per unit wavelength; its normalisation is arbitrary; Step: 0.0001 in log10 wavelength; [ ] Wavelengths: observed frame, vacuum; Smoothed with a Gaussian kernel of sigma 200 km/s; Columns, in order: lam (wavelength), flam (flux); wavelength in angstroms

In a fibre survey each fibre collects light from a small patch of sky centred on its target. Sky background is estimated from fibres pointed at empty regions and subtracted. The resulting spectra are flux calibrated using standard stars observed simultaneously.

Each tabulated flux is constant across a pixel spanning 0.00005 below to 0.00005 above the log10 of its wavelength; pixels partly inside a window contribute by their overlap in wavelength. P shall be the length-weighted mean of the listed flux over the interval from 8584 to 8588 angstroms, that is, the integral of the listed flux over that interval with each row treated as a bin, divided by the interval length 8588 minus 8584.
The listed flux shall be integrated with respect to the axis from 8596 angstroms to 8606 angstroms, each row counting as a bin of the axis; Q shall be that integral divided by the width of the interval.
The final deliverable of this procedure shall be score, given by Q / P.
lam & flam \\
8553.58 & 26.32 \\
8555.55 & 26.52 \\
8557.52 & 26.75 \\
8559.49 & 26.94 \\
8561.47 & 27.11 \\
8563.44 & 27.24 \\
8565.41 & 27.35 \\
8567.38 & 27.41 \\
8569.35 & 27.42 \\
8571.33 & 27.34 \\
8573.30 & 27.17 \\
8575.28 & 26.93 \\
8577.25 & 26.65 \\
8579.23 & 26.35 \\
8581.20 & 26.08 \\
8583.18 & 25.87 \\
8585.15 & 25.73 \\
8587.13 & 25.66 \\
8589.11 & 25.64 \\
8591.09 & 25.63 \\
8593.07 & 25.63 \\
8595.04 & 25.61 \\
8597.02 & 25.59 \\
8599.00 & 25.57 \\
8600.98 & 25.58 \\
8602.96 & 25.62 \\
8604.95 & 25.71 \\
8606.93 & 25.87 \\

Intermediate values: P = 25.7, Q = 25.6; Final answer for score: 0.99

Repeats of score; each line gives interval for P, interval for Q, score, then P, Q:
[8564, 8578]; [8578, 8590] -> 0.95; 27.2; 25.9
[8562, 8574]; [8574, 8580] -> 0.98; 27.3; 26.7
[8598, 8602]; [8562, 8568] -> 1.07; 25.6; 27.3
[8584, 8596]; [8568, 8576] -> 1.06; 25.7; 27.2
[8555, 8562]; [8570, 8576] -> 1.01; 26.8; 27.1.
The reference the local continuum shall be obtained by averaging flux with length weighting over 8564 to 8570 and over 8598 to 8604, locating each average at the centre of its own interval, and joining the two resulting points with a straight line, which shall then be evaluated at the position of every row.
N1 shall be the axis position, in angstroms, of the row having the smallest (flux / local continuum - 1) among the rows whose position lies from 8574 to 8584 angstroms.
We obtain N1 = 8583.18 angstroms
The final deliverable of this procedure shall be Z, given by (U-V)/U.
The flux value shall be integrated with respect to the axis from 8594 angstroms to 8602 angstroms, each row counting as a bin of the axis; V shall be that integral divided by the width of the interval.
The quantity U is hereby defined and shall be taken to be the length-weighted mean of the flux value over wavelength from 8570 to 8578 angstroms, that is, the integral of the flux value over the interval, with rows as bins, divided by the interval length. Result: 0.05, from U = 27.0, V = 25.6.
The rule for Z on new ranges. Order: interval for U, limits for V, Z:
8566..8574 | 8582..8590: 0.06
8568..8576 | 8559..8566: 0.00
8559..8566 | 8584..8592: 0.05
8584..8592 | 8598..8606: 0.00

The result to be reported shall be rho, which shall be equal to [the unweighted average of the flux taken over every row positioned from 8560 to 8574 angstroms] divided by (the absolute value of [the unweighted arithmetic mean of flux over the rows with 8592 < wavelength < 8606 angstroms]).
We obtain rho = 1.07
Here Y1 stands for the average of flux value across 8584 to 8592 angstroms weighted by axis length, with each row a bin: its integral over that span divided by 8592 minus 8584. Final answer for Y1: 25.7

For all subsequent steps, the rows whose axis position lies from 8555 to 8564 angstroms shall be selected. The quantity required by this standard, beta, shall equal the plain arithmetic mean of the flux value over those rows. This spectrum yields 26.9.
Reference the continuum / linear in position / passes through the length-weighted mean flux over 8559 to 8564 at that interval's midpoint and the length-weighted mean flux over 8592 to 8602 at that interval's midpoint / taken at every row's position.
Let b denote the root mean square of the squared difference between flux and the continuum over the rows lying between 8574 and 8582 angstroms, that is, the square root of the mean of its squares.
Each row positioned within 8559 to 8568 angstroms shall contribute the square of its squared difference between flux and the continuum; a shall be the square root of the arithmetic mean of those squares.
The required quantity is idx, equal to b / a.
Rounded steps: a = 0.18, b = 0.10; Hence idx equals 1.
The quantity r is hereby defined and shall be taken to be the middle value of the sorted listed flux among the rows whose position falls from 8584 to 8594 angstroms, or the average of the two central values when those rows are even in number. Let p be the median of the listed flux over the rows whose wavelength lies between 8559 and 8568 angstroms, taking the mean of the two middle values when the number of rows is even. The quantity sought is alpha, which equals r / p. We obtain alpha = 0.94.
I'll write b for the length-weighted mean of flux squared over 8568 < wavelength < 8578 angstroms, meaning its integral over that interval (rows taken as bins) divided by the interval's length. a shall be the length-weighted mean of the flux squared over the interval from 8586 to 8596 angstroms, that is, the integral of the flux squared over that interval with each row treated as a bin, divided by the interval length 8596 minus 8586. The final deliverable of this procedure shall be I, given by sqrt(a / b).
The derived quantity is 0.95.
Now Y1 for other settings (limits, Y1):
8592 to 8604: 25.6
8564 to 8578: 27.2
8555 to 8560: 26.7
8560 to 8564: 27.1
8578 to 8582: 26.3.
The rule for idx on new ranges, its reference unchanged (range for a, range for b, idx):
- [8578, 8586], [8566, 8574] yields 5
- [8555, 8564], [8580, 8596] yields 0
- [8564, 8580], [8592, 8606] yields 0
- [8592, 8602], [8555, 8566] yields 23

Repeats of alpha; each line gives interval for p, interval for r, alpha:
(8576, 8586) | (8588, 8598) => 0.98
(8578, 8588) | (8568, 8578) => 1.05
